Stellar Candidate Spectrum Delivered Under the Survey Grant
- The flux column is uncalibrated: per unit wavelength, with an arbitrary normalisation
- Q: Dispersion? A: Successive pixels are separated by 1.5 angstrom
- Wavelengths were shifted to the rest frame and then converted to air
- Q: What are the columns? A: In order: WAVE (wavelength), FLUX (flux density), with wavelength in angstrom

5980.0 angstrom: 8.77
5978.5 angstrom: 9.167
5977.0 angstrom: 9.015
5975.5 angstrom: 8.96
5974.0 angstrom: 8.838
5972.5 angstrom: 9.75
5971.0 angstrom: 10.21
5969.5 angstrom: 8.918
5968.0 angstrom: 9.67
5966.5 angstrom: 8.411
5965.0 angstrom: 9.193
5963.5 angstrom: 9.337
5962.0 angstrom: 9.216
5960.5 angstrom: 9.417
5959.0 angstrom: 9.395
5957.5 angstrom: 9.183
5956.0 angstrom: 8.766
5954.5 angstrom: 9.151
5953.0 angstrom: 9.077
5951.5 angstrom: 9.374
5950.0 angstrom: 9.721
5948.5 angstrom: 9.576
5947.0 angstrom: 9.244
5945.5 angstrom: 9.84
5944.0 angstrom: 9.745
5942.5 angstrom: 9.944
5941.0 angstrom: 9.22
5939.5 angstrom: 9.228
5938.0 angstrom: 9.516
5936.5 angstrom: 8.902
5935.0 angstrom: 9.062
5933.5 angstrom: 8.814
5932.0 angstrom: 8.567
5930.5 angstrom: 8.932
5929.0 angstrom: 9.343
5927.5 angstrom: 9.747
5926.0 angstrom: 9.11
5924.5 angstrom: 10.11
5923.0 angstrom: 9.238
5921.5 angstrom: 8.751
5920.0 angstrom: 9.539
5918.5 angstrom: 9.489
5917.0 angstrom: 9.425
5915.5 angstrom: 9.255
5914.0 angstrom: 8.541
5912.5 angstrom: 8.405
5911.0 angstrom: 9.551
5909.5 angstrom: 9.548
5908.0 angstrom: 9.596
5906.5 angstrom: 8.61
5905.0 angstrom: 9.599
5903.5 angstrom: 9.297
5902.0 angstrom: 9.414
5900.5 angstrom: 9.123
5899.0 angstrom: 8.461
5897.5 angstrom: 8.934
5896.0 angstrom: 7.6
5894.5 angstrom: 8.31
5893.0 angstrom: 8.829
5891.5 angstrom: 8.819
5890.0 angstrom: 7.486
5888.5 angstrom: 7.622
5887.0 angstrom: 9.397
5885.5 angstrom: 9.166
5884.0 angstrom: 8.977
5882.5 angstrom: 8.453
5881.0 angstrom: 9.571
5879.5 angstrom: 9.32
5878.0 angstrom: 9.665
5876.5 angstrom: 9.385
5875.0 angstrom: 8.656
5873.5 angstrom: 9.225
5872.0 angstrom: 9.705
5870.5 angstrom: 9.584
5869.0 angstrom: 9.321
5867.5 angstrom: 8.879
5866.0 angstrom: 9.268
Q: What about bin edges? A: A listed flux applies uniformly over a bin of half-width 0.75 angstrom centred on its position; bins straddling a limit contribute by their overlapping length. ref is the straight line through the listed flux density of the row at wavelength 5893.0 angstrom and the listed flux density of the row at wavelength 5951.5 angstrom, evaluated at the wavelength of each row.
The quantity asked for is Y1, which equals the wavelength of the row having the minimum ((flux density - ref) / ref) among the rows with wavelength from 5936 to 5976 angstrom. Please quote 5966.5 angstrom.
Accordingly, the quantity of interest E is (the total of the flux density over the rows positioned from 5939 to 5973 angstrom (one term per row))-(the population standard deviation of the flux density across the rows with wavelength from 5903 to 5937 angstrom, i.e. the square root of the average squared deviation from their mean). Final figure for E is 215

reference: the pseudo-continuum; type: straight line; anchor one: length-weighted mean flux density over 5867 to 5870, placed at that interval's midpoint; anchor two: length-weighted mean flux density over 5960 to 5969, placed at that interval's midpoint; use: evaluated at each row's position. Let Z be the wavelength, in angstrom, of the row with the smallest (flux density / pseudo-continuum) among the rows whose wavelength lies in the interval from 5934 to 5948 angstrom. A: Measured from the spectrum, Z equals 5936.5 angstrom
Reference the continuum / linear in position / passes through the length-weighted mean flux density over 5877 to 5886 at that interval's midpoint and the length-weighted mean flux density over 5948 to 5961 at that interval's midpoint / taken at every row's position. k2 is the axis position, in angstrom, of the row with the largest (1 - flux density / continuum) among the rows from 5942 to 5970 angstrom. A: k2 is 5966.5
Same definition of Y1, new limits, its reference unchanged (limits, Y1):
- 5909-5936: 5932.0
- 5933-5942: 5933.5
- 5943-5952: 5947.0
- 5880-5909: 5890.0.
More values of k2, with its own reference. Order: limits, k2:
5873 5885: 5882.5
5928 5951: 5932.0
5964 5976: 5966.5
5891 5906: 5896.0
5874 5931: 5890.0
